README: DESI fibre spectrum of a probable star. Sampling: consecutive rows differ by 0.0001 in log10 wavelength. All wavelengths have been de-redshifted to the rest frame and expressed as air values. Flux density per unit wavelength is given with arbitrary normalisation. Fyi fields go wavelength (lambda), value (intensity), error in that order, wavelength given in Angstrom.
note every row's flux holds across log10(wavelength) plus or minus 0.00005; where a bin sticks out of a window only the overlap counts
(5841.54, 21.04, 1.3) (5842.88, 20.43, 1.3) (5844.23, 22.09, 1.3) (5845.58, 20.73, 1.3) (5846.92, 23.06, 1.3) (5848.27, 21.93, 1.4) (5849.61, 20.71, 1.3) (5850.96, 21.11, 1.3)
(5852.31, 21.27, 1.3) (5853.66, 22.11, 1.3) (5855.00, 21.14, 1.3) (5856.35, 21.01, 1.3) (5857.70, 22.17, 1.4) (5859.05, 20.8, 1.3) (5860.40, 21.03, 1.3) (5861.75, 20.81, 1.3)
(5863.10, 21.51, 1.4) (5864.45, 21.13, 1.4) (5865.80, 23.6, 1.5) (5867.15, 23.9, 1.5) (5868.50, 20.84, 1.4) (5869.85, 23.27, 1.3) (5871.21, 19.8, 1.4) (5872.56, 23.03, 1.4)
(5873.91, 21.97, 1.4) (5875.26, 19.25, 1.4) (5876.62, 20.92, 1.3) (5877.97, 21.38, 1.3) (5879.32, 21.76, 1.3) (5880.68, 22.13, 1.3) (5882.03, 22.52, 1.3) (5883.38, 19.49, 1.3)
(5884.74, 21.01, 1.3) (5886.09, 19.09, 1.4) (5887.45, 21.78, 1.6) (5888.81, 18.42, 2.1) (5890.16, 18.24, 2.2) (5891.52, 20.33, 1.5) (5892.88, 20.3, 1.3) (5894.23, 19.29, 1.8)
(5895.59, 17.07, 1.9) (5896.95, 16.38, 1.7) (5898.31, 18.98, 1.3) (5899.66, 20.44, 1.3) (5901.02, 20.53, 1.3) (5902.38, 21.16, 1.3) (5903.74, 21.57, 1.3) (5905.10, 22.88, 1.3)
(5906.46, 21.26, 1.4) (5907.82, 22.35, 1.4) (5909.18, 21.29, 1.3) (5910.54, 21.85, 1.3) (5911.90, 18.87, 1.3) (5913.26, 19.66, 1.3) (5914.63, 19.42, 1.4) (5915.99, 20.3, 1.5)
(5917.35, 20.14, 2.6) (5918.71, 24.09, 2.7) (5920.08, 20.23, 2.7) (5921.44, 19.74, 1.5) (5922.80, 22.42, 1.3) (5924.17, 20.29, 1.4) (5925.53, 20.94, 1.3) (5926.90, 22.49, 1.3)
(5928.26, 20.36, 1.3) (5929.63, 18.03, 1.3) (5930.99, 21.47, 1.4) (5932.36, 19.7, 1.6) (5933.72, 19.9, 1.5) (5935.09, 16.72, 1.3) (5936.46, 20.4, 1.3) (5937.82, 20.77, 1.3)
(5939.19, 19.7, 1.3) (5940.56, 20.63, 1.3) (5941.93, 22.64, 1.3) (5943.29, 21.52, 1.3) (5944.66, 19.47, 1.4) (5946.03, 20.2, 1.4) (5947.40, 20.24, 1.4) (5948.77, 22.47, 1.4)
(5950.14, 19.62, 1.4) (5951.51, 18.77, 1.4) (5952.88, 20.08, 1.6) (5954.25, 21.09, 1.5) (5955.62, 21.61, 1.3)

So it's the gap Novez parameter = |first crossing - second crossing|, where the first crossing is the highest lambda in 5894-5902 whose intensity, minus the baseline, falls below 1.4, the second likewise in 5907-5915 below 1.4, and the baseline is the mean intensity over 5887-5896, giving 13.6 Angstrom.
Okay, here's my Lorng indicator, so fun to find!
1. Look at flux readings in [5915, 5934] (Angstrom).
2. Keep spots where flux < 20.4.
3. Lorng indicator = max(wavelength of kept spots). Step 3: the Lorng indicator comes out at 5933.72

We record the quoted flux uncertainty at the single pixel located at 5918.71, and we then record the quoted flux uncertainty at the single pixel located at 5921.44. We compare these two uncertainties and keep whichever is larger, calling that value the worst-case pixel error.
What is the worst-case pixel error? 2.70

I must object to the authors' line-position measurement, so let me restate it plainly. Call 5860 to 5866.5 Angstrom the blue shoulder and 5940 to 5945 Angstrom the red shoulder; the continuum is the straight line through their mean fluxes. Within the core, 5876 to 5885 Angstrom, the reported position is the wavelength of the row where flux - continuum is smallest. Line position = 5883.38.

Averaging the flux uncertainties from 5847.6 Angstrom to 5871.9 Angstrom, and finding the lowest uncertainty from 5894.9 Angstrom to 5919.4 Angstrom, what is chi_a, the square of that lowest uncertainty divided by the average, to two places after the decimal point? 1.25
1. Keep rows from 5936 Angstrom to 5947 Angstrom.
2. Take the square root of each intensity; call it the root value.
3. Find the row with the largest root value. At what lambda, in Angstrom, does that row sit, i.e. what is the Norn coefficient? 5941.93 Angstrom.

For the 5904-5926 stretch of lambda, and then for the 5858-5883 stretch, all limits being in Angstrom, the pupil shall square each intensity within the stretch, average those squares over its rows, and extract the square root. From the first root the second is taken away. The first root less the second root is -0.7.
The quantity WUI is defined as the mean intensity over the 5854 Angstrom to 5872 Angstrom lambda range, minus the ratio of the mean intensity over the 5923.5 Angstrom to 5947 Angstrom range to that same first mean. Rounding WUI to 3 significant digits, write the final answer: 20.7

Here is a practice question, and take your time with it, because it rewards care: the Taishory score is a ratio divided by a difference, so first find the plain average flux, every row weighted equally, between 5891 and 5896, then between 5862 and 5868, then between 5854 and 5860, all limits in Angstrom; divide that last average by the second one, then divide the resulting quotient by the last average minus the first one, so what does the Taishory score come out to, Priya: 0.5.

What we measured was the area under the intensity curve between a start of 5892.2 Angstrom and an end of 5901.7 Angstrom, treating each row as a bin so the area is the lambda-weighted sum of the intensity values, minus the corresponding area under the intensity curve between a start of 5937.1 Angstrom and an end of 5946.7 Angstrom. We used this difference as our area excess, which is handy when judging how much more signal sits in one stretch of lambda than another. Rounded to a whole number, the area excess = -18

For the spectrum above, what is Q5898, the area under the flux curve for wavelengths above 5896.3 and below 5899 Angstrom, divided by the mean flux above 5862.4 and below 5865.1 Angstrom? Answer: 2.25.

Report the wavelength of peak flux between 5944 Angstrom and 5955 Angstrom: 5948.77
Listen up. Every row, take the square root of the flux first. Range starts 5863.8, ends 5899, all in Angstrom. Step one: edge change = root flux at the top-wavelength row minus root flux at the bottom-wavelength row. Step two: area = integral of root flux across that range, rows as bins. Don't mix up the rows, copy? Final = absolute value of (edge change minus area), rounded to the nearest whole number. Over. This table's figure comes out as 160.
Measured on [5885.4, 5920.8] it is 159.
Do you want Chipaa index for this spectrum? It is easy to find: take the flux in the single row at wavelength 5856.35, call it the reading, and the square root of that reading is 4.58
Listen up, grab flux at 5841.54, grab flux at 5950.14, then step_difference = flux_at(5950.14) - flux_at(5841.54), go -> -1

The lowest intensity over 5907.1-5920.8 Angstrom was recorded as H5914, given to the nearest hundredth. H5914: 18.87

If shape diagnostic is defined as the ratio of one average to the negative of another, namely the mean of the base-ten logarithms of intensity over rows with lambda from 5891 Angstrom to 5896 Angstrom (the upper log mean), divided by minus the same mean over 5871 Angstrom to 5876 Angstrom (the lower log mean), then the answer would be -0.97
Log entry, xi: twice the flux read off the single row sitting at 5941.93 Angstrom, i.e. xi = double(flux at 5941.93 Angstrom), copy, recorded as 45.3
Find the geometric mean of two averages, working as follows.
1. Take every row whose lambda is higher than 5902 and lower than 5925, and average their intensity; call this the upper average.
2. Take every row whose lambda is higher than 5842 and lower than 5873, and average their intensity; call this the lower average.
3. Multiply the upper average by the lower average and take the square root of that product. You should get 21.3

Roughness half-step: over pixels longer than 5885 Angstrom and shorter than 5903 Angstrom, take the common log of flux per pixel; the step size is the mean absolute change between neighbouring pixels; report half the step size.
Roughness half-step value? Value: 0.016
